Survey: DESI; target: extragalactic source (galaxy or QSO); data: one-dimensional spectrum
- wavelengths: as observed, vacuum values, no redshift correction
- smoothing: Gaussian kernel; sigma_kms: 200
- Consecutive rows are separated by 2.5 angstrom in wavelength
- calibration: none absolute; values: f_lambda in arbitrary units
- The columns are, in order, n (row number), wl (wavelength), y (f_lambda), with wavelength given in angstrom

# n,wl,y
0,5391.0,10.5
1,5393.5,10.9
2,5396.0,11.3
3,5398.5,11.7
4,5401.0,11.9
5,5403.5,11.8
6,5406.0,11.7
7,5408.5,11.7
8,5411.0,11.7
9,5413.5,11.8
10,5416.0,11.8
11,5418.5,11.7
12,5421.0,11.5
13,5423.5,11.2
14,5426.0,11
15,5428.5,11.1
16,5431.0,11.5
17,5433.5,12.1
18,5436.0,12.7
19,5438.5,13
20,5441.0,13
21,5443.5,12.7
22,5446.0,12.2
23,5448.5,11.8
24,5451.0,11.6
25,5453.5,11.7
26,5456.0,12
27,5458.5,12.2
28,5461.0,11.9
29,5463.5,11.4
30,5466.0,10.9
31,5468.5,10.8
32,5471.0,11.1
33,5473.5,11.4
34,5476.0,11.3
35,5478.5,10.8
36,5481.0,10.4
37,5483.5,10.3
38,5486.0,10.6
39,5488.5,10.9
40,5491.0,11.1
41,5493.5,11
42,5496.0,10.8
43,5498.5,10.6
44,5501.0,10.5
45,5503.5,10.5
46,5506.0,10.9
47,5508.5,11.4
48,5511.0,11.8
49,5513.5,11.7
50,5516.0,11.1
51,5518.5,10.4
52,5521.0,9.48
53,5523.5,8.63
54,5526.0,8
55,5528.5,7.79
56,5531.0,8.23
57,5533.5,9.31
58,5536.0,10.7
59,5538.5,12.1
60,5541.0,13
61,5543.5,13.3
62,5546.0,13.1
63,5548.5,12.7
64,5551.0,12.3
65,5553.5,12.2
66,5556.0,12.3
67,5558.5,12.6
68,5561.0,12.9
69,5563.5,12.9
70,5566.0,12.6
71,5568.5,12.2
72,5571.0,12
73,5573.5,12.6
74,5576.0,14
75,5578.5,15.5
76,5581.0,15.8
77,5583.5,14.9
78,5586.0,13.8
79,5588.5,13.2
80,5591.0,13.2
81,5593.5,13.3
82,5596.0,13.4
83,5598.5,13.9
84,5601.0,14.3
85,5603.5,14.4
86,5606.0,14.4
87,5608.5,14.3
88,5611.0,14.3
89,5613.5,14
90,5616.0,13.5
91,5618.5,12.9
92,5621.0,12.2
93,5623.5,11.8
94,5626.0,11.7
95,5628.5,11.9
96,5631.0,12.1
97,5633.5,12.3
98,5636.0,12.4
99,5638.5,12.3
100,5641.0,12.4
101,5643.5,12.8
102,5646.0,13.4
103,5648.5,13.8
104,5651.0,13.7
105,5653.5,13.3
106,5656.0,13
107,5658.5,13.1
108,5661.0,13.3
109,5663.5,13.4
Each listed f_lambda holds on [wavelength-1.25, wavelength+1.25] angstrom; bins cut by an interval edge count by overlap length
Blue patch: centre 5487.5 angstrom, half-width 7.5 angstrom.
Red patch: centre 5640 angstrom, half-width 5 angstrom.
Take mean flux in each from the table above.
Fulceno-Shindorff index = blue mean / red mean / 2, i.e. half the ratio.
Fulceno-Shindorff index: 0.43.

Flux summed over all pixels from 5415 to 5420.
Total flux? 23.5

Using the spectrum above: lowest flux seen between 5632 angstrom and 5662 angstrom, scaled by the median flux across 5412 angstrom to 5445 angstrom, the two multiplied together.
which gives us 145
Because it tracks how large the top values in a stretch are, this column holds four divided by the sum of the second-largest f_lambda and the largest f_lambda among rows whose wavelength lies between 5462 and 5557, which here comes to 0.152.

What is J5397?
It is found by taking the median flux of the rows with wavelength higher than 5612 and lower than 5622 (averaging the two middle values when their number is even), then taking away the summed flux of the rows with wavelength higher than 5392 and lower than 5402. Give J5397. -33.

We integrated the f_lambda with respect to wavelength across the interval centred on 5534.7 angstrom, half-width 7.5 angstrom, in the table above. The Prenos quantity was 153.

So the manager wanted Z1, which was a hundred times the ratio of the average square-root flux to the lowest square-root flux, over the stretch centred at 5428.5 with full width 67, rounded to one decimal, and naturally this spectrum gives 103.8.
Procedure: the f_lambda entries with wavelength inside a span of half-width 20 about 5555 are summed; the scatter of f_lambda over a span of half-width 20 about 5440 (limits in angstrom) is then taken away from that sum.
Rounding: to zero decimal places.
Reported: 199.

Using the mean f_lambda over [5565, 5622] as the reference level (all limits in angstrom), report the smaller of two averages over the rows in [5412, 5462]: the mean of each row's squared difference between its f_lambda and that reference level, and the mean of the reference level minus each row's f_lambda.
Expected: 1.8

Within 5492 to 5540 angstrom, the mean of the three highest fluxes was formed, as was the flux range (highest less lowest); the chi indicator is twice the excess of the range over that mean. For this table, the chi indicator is -15.1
